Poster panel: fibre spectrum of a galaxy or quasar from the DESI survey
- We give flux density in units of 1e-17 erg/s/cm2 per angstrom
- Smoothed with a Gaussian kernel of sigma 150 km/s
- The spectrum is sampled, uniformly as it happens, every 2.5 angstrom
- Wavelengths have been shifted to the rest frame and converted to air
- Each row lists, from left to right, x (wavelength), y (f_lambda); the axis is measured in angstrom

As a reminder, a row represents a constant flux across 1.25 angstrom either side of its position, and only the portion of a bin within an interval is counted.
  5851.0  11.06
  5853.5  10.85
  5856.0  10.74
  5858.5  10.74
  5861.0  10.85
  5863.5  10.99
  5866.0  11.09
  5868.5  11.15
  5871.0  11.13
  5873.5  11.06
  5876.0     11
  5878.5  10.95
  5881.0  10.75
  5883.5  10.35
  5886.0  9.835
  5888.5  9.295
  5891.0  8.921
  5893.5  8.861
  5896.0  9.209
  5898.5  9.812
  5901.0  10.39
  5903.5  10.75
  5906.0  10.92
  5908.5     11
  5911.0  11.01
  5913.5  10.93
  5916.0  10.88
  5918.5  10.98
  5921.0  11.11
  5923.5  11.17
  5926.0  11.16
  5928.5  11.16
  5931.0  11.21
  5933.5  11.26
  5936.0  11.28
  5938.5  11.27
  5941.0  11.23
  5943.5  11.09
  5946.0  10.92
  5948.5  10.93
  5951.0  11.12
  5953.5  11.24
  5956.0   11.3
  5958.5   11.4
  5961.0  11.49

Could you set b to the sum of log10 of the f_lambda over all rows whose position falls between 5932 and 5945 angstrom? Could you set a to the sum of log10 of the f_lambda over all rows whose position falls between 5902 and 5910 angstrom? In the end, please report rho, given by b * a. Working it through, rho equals 16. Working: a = 3.1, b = 5.3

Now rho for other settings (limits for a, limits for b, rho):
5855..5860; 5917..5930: 11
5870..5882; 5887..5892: 10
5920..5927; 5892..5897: 6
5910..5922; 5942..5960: 38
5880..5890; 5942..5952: 17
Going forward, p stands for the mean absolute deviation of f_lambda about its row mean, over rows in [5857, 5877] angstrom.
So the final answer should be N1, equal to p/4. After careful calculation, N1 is 0.027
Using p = 0.106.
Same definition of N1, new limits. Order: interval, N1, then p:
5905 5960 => 0.032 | 0.127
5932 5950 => 0.034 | 0.137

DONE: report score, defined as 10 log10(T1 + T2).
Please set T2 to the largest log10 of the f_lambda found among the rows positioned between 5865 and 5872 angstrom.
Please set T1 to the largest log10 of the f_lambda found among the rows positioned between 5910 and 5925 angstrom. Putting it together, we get 3.21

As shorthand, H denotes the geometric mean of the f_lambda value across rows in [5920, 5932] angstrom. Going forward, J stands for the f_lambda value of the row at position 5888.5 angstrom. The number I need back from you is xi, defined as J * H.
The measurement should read 104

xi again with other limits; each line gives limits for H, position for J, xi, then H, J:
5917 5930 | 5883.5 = 115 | 11.1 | 10.35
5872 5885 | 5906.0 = 118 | 10.8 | 10.92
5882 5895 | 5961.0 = 108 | 9.4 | 11.49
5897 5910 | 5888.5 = 98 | 10.6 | 9.295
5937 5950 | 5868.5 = 124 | 11.1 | 11.15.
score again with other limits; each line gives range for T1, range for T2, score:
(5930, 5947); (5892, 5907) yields 3.20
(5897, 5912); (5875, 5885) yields 3.19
